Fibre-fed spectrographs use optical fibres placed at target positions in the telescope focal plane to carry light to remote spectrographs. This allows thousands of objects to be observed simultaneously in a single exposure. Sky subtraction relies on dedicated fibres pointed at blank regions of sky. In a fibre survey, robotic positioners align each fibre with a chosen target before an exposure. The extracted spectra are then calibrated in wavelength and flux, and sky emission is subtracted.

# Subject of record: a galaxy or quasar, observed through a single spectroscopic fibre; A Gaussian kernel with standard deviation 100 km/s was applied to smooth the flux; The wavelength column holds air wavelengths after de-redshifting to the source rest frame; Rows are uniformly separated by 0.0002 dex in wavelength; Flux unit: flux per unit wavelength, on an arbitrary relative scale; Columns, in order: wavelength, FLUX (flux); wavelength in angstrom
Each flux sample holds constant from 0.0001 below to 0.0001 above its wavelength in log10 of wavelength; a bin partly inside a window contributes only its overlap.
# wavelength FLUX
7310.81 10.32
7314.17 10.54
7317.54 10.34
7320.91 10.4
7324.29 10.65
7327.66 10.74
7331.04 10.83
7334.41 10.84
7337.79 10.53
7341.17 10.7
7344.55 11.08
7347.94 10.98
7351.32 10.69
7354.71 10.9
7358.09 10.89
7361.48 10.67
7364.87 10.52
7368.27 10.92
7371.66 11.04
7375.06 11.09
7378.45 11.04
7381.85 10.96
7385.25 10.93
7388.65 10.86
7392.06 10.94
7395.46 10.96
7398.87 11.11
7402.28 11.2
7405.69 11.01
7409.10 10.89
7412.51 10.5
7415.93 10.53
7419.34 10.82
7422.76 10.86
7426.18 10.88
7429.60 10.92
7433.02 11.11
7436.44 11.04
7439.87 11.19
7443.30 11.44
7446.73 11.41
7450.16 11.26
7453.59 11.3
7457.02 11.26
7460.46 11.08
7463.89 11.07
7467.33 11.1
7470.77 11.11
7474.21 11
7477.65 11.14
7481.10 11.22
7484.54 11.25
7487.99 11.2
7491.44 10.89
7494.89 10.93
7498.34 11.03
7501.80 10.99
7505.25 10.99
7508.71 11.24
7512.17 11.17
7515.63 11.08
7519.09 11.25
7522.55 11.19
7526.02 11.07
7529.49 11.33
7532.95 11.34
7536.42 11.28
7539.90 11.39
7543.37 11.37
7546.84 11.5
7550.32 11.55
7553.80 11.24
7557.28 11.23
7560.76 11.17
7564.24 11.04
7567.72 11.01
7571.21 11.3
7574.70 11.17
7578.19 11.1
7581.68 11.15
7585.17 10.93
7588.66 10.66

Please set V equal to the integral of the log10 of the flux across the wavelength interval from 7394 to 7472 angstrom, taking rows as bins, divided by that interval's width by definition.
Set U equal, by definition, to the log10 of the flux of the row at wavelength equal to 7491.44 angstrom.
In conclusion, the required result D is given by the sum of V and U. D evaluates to 2.08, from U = 1.04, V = 1.04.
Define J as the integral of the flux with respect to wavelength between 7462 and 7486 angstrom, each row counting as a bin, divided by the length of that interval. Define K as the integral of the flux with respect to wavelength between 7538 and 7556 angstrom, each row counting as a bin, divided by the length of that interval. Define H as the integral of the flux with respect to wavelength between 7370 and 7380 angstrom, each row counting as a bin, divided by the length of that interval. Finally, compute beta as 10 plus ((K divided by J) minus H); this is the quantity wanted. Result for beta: 0.0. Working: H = 11.1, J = 11.1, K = 11.4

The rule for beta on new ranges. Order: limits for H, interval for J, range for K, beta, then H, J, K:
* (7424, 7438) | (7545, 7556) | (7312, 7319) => -0.1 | 11.0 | 11.4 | 10.4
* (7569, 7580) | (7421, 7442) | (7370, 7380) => -0.2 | 11.2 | 11.0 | 11.1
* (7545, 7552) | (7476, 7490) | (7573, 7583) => -0.5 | 11.5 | 11.2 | 11.1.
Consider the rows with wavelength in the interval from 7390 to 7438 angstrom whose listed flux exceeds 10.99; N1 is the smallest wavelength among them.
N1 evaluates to 7398.87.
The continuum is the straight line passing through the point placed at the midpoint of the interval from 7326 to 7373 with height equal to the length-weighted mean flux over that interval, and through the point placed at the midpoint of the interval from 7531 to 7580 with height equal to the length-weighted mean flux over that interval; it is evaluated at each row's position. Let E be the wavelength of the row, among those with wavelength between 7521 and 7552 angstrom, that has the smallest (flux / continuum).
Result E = 7526.02 angstrom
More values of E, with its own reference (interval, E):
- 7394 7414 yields 7412.51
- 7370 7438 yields 7412.51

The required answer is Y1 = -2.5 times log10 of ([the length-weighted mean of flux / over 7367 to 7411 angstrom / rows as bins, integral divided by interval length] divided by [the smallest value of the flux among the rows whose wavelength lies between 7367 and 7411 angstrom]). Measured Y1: -0.0135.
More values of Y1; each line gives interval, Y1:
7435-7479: -0.0182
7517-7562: -0.0224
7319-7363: -0.0369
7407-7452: -0.0495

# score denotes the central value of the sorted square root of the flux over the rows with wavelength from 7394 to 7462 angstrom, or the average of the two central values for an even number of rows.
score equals 3.33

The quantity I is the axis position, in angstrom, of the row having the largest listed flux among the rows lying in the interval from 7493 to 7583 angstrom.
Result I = 7550.32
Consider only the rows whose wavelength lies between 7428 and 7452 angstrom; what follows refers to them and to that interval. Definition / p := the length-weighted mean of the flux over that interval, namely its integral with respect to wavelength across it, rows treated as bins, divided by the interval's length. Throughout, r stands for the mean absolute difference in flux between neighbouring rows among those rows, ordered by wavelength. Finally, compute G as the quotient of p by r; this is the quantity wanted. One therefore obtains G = 80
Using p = 11.2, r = 0.140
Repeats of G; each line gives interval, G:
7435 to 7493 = 111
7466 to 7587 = 105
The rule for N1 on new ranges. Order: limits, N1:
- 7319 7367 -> 7344.55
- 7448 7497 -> 7450.16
